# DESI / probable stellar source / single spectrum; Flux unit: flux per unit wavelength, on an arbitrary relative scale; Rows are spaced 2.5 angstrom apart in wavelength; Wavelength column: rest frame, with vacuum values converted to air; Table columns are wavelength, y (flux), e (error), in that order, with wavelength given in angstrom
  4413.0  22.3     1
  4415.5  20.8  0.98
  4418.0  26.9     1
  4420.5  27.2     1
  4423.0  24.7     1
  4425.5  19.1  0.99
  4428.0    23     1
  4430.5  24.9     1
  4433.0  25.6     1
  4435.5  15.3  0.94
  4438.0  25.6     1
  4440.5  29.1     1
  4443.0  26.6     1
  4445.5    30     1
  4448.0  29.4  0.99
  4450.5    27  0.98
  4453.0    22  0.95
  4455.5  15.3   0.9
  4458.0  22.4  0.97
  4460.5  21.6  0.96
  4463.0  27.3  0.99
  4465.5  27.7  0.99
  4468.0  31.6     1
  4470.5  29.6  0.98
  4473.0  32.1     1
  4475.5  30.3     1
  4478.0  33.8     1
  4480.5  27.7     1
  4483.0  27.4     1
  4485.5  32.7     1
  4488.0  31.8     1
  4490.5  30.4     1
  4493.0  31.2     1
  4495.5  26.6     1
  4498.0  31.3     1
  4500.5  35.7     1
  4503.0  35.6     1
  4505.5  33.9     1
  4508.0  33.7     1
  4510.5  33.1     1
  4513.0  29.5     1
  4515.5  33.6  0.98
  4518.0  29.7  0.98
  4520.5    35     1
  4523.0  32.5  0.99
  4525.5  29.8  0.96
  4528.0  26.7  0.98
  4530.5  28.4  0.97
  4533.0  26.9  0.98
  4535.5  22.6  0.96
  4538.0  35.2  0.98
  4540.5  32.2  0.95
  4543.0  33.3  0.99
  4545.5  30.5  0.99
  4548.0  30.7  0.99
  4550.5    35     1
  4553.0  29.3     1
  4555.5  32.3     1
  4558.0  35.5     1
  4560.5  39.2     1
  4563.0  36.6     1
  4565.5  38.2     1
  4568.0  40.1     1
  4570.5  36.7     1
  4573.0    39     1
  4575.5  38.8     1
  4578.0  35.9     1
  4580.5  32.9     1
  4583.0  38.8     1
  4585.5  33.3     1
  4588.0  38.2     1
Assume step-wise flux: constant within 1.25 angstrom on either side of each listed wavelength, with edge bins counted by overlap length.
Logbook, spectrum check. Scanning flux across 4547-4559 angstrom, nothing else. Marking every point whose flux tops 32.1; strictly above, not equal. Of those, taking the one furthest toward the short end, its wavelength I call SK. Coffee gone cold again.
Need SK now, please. 4550.5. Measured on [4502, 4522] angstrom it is 4503.0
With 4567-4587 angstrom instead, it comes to 4568.0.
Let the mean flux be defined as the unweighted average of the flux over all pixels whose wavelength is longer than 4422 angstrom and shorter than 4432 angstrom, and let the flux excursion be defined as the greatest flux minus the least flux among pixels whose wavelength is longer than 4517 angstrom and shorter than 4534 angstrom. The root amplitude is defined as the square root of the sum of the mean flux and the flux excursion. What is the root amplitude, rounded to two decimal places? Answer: 5.59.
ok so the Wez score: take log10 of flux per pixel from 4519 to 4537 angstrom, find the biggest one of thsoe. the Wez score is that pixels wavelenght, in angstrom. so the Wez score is 4520.5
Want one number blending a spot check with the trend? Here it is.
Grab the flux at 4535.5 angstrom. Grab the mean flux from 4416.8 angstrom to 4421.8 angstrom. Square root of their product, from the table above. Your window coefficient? 24.7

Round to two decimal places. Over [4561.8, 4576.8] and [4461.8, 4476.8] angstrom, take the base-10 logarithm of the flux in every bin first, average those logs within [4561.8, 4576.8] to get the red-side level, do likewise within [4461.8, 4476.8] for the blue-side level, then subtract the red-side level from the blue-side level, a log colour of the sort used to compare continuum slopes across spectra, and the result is -0.11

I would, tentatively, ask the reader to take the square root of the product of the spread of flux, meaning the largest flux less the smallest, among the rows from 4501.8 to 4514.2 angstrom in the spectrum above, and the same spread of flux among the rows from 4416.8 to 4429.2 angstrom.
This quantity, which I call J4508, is 7.0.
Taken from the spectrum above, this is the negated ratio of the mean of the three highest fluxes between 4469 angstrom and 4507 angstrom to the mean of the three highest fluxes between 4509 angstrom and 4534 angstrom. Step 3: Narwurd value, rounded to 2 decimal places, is -1.03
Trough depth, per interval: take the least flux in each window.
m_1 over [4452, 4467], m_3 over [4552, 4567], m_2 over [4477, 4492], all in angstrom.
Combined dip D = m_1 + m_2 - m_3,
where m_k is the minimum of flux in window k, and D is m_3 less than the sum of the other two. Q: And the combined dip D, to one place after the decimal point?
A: 13.4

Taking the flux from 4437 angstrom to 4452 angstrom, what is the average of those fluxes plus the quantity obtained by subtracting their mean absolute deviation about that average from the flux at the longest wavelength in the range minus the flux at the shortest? 28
